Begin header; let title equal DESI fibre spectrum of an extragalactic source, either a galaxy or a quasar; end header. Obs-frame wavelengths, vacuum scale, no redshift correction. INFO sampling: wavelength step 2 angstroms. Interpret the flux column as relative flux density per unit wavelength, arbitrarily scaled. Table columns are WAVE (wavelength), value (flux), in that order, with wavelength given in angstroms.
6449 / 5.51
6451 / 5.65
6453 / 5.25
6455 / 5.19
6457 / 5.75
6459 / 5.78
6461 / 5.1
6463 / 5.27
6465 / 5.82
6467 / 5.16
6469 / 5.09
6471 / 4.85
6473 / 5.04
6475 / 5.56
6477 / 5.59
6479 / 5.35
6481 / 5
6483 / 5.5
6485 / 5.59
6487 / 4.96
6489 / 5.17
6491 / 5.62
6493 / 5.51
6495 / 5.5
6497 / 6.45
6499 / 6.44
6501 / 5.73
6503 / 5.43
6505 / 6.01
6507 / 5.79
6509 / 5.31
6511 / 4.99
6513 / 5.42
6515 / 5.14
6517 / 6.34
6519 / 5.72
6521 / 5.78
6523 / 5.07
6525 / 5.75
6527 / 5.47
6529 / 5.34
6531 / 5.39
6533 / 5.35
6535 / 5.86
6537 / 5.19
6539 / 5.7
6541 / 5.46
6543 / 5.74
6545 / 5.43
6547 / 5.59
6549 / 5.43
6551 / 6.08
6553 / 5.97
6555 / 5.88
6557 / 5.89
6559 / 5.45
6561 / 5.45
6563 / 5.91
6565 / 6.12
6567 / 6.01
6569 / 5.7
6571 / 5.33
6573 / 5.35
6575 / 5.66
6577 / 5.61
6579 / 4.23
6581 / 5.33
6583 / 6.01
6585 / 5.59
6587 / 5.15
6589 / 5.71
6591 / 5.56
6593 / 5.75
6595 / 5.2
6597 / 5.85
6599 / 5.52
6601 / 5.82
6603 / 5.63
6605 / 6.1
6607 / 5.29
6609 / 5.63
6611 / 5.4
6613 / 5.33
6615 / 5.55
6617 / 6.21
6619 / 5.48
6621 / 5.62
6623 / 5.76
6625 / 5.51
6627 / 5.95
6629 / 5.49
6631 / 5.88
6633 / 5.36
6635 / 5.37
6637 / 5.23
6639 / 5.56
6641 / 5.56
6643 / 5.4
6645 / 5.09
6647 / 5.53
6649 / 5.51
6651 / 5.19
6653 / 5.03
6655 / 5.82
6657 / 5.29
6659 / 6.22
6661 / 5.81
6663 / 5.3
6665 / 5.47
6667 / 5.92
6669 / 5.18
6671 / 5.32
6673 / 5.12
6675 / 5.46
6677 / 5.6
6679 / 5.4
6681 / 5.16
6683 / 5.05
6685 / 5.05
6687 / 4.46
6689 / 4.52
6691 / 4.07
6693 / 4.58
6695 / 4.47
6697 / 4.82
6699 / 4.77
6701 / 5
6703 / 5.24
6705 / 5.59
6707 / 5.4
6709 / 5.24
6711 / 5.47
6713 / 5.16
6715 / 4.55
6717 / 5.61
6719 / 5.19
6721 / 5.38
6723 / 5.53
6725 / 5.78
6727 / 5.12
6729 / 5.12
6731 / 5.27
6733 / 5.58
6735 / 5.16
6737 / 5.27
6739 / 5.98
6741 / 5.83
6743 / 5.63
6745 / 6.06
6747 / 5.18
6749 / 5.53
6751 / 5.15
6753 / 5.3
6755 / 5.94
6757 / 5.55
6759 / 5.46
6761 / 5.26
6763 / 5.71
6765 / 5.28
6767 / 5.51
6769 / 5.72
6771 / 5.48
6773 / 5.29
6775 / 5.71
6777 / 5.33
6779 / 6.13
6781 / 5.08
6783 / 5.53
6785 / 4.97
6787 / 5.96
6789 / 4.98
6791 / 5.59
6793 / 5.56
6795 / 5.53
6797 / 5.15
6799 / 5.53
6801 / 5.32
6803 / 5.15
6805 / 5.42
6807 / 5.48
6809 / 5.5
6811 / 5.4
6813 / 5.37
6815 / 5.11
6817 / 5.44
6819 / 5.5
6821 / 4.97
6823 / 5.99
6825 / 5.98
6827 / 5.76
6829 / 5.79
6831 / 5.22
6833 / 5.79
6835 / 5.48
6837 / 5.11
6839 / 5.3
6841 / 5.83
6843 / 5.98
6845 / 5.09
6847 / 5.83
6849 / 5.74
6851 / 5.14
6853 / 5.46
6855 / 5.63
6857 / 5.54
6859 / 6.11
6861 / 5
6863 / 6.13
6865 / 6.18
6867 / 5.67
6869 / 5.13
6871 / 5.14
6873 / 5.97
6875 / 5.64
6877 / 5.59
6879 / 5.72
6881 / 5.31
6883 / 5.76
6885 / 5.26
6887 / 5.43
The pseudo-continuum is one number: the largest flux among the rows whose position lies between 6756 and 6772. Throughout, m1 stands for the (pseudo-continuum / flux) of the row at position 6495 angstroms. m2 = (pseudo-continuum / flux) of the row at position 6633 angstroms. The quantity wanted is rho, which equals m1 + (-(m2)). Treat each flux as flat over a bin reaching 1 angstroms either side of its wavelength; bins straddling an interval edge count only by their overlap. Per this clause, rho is -0.03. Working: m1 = 1.04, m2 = 1.07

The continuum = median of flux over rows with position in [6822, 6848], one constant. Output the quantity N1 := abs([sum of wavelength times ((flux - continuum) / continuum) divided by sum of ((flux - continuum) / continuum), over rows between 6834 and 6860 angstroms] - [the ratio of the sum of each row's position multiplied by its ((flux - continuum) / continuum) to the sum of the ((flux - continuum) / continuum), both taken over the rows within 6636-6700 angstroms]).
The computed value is 166.4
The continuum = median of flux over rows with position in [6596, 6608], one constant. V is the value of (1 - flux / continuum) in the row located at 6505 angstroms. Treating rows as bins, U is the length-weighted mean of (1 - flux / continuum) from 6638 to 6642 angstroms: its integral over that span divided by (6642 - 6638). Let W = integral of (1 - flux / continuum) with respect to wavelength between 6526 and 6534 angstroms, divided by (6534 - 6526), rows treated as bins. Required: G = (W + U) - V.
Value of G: 0.14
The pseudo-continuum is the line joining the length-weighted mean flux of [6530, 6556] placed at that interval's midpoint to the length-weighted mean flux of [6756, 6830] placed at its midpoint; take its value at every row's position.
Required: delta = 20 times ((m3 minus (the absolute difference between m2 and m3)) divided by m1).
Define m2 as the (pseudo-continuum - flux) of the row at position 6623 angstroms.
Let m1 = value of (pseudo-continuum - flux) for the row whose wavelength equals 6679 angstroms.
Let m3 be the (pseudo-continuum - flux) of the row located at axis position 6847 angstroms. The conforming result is -84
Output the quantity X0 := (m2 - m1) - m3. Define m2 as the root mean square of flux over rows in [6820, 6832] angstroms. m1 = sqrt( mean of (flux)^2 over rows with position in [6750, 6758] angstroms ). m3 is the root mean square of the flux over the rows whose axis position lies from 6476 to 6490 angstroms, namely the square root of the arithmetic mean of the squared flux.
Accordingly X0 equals -5.2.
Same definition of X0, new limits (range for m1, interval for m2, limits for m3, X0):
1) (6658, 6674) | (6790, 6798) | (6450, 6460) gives -5.6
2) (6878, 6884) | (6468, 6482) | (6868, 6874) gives -5.8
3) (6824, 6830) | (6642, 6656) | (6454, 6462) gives -5.9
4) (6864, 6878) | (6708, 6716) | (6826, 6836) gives -6.1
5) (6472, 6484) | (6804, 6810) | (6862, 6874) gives -5.6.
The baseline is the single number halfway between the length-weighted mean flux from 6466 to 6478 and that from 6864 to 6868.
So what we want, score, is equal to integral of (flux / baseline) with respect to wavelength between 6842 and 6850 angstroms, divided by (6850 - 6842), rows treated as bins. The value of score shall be 1.02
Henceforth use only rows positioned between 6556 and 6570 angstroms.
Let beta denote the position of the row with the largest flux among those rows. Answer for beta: 6565 angstroms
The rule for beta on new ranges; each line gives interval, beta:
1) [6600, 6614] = 6605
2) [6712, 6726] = 6725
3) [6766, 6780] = 6779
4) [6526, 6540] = 6535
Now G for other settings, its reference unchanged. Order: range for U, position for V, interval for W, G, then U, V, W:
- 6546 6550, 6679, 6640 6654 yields 0.05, 0.038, 0.06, 0.069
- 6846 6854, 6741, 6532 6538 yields 0.10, 0.032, -0.02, 0.045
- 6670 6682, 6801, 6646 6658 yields 0.05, 0.067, 0.07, 0.058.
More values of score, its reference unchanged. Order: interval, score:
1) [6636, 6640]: 0.97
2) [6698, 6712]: 0.94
